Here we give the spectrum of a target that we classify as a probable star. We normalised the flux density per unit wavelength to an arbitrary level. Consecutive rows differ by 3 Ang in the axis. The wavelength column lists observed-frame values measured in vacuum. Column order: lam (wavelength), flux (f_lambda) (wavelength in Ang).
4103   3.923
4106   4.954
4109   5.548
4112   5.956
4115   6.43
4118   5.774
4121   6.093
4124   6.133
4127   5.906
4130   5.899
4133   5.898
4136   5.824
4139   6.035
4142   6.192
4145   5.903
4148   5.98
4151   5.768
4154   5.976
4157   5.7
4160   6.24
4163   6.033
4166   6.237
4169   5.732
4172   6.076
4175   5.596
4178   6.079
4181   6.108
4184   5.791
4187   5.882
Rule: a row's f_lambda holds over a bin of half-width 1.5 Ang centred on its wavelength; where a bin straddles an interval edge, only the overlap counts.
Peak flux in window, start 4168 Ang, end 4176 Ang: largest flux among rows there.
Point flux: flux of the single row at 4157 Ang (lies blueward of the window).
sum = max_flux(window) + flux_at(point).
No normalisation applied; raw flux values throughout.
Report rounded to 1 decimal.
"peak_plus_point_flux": 11.8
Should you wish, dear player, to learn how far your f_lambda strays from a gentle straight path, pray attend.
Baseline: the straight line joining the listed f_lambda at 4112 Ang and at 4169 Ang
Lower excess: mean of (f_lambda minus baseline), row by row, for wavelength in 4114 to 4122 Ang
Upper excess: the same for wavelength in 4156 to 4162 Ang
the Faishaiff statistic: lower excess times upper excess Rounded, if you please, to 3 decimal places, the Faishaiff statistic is 0.033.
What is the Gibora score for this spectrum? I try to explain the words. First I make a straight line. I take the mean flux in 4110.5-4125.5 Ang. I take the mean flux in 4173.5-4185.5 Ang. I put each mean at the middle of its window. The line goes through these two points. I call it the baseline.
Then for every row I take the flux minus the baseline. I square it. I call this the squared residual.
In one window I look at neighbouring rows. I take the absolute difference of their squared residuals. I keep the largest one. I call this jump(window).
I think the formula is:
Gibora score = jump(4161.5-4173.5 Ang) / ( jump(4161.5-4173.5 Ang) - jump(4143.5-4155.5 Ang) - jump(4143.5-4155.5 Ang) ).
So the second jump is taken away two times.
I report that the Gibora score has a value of -17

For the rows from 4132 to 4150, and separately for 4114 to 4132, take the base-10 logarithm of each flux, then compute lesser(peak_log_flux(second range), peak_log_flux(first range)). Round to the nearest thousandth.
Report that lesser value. 0.792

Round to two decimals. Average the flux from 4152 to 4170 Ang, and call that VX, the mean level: 5.99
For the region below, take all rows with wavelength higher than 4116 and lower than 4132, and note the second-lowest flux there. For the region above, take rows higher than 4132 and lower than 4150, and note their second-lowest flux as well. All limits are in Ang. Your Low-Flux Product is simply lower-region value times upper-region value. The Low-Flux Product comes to 34.8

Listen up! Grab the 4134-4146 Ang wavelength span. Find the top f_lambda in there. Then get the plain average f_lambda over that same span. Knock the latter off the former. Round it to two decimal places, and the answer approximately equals 0.20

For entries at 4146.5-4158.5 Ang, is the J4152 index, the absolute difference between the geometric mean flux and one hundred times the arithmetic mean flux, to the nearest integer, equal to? 580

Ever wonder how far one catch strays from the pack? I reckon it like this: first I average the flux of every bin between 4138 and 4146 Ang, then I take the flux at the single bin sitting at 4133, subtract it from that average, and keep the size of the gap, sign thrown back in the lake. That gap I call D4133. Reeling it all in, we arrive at 0.15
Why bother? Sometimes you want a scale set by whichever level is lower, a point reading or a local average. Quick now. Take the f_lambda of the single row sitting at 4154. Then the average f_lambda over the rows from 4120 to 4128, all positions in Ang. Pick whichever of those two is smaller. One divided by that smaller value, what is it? 0.167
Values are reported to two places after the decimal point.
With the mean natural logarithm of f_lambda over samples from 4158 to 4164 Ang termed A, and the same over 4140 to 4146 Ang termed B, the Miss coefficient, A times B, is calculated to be 3.26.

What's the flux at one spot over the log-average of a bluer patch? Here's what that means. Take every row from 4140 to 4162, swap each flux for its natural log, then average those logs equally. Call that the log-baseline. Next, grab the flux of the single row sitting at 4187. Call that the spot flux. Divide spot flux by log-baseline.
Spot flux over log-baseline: 3.29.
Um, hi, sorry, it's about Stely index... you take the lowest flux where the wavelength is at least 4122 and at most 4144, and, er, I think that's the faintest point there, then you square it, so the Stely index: 33.9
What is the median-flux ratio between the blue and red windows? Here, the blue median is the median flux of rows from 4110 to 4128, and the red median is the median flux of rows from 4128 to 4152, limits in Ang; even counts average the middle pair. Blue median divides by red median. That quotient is 1.02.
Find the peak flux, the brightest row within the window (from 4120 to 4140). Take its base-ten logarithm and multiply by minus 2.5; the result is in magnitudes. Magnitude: -1.97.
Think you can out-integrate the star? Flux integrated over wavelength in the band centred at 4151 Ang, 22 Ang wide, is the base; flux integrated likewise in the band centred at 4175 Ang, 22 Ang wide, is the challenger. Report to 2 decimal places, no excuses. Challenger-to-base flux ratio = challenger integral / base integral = 1.00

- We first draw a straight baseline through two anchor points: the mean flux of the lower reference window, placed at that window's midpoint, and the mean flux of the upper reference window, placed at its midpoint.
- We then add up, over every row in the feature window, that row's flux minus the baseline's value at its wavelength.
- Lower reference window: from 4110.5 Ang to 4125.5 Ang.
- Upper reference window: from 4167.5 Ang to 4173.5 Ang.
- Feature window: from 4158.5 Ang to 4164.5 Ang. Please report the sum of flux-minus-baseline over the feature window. 0.41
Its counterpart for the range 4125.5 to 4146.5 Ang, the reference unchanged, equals -0.47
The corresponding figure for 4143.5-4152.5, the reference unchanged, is -0.28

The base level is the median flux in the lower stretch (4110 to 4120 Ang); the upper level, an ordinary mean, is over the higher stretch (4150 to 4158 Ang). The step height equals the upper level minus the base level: -0.1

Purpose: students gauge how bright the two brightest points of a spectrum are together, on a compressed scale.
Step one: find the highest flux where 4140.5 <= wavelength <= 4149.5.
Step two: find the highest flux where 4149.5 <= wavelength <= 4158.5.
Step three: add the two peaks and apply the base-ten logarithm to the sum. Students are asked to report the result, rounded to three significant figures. 1.09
